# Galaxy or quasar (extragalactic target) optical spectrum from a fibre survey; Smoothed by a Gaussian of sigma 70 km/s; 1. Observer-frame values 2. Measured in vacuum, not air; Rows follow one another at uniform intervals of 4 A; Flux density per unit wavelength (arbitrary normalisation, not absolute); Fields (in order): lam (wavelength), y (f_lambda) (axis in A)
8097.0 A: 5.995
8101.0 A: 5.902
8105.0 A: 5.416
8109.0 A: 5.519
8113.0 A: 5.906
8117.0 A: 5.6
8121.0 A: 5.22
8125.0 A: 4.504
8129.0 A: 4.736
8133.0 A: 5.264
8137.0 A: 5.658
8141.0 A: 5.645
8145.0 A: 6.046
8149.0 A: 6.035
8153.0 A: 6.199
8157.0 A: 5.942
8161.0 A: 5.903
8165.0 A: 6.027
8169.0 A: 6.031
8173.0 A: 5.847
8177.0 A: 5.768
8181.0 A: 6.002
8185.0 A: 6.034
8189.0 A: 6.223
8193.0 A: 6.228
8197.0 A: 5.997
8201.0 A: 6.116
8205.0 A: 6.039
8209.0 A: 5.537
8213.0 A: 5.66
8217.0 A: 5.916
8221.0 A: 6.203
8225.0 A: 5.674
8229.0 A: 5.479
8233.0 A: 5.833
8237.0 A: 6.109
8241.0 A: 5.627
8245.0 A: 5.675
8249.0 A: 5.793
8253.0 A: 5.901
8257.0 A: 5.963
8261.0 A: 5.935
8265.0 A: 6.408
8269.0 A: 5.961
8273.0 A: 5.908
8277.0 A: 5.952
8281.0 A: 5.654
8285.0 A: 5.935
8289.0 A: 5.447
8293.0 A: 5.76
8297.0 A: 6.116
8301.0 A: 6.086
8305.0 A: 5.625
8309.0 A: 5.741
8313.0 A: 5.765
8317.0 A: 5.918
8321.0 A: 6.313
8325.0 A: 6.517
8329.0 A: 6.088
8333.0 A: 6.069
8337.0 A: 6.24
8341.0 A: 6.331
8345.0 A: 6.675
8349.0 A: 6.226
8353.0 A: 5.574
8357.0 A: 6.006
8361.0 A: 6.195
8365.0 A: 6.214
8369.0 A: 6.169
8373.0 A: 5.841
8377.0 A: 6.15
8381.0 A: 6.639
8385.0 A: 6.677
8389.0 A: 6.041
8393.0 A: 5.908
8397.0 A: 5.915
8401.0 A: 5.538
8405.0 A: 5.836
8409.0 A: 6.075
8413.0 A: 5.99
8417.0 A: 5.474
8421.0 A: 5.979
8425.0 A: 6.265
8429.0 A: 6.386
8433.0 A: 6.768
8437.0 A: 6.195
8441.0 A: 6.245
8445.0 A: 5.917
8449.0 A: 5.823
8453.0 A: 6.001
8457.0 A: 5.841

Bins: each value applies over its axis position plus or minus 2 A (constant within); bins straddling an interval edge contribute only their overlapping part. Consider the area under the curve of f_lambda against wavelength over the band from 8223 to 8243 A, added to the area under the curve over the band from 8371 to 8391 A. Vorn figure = 240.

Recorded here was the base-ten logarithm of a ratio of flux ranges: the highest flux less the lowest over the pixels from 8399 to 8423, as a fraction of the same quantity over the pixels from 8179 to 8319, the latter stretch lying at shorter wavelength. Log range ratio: -0.20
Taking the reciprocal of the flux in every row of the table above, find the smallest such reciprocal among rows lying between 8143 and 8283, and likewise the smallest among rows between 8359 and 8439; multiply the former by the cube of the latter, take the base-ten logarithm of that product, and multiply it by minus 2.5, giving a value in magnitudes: 8.25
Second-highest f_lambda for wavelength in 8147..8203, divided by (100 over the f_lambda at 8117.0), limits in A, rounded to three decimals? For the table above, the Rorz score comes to 0.348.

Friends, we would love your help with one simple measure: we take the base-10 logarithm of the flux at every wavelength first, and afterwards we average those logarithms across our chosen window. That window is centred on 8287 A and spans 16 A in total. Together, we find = 0.756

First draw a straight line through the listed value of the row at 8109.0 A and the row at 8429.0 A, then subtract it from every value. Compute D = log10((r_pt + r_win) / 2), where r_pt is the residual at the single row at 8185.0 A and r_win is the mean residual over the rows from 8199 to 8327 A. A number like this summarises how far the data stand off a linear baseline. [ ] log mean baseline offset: -0.88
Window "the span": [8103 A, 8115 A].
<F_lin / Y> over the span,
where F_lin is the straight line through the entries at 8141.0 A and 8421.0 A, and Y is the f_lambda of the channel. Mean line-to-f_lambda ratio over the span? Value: 1.00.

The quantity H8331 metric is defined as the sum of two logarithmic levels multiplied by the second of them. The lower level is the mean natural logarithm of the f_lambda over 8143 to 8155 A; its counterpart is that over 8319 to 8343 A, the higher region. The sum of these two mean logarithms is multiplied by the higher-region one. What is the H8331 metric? 6.68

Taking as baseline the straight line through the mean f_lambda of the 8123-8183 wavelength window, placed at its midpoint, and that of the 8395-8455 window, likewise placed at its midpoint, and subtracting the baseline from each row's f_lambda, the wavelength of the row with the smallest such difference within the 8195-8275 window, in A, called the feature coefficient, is 8229.0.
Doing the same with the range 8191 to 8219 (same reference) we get 8209.0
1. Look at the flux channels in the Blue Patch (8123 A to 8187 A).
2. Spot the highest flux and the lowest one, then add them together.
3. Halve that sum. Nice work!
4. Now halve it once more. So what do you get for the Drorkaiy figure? 2.68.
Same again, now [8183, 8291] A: 2.96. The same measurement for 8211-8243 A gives 2.92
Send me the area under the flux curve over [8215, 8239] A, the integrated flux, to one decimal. 140.9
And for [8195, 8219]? 141.1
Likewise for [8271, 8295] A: 138.6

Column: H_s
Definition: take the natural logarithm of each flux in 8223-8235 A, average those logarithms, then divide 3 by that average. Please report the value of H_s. 1.73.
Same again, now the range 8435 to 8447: 1.66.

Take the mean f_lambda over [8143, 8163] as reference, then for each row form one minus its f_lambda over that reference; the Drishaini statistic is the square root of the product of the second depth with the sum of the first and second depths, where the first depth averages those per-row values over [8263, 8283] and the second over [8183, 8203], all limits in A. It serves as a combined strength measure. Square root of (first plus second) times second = 0.011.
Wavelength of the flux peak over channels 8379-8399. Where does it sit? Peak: 8385.0 A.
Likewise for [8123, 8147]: 8145.0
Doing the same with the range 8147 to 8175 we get 8153.0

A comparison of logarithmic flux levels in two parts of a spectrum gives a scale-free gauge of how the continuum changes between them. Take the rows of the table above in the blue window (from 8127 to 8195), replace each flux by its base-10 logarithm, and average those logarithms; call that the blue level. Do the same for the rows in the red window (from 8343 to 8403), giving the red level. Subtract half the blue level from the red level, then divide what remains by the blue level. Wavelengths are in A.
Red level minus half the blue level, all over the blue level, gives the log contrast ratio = 0.525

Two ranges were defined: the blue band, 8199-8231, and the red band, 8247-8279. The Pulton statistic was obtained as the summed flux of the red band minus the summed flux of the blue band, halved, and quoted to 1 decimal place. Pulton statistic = 0.6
